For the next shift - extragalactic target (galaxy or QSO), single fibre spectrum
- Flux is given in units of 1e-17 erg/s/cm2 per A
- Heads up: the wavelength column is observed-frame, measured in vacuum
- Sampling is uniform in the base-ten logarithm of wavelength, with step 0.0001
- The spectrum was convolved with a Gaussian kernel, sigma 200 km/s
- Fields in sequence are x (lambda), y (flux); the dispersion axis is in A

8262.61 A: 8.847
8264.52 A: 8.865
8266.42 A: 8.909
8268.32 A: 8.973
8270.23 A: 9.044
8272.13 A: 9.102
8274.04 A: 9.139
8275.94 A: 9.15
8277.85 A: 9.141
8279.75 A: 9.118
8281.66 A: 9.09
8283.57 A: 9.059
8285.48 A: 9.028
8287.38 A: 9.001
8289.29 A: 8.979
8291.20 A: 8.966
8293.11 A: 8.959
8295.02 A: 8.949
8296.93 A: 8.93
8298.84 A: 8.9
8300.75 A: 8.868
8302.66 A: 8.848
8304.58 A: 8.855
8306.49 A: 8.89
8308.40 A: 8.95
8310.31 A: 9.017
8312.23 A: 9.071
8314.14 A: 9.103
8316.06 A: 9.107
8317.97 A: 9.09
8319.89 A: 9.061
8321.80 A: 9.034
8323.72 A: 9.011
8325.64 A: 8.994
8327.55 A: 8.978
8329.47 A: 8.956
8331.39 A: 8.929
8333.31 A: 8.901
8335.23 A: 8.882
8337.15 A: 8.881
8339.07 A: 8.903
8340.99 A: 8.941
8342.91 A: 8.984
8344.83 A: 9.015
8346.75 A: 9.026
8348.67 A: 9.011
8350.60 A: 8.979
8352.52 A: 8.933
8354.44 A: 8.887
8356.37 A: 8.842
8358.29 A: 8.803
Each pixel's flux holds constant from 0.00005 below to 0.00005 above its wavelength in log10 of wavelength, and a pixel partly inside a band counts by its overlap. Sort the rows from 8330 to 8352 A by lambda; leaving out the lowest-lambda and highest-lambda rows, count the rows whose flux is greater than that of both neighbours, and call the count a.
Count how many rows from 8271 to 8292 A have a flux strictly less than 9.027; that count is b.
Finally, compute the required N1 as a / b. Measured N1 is 0.333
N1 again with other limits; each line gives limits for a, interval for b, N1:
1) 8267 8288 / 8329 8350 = 0.091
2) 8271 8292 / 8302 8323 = 0.200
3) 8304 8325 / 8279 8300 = 0.143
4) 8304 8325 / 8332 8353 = 0.091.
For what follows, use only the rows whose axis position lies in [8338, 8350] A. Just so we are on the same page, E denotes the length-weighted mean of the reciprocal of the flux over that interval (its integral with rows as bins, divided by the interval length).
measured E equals 0.1114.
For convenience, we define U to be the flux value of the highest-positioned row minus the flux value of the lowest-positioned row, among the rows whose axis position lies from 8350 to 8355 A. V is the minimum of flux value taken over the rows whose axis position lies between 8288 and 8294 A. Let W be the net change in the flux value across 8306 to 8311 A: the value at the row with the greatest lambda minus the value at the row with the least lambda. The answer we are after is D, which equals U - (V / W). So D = -71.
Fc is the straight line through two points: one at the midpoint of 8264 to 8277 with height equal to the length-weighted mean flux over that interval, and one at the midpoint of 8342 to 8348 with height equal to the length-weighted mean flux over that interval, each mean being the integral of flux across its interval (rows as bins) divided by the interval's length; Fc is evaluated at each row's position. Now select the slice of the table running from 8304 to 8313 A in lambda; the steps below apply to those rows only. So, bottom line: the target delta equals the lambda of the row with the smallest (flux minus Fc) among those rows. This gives 8304.58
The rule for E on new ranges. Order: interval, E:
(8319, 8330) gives 0.1111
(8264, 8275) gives 0.1110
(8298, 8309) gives 0.1126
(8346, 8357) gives 0.1117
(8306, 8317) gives 0.1108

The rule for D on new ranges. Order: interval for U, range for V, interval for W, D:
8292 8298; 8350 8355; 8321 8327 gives 222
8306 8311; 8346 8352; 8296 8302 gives 145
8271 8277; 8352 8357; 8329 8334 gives 161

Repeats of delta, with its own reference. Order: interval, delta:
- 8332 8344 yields 8337.15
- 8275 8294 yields 8293.11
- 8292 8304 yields 8302.66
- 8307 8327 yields 8308.40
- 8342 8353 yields 8352.52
